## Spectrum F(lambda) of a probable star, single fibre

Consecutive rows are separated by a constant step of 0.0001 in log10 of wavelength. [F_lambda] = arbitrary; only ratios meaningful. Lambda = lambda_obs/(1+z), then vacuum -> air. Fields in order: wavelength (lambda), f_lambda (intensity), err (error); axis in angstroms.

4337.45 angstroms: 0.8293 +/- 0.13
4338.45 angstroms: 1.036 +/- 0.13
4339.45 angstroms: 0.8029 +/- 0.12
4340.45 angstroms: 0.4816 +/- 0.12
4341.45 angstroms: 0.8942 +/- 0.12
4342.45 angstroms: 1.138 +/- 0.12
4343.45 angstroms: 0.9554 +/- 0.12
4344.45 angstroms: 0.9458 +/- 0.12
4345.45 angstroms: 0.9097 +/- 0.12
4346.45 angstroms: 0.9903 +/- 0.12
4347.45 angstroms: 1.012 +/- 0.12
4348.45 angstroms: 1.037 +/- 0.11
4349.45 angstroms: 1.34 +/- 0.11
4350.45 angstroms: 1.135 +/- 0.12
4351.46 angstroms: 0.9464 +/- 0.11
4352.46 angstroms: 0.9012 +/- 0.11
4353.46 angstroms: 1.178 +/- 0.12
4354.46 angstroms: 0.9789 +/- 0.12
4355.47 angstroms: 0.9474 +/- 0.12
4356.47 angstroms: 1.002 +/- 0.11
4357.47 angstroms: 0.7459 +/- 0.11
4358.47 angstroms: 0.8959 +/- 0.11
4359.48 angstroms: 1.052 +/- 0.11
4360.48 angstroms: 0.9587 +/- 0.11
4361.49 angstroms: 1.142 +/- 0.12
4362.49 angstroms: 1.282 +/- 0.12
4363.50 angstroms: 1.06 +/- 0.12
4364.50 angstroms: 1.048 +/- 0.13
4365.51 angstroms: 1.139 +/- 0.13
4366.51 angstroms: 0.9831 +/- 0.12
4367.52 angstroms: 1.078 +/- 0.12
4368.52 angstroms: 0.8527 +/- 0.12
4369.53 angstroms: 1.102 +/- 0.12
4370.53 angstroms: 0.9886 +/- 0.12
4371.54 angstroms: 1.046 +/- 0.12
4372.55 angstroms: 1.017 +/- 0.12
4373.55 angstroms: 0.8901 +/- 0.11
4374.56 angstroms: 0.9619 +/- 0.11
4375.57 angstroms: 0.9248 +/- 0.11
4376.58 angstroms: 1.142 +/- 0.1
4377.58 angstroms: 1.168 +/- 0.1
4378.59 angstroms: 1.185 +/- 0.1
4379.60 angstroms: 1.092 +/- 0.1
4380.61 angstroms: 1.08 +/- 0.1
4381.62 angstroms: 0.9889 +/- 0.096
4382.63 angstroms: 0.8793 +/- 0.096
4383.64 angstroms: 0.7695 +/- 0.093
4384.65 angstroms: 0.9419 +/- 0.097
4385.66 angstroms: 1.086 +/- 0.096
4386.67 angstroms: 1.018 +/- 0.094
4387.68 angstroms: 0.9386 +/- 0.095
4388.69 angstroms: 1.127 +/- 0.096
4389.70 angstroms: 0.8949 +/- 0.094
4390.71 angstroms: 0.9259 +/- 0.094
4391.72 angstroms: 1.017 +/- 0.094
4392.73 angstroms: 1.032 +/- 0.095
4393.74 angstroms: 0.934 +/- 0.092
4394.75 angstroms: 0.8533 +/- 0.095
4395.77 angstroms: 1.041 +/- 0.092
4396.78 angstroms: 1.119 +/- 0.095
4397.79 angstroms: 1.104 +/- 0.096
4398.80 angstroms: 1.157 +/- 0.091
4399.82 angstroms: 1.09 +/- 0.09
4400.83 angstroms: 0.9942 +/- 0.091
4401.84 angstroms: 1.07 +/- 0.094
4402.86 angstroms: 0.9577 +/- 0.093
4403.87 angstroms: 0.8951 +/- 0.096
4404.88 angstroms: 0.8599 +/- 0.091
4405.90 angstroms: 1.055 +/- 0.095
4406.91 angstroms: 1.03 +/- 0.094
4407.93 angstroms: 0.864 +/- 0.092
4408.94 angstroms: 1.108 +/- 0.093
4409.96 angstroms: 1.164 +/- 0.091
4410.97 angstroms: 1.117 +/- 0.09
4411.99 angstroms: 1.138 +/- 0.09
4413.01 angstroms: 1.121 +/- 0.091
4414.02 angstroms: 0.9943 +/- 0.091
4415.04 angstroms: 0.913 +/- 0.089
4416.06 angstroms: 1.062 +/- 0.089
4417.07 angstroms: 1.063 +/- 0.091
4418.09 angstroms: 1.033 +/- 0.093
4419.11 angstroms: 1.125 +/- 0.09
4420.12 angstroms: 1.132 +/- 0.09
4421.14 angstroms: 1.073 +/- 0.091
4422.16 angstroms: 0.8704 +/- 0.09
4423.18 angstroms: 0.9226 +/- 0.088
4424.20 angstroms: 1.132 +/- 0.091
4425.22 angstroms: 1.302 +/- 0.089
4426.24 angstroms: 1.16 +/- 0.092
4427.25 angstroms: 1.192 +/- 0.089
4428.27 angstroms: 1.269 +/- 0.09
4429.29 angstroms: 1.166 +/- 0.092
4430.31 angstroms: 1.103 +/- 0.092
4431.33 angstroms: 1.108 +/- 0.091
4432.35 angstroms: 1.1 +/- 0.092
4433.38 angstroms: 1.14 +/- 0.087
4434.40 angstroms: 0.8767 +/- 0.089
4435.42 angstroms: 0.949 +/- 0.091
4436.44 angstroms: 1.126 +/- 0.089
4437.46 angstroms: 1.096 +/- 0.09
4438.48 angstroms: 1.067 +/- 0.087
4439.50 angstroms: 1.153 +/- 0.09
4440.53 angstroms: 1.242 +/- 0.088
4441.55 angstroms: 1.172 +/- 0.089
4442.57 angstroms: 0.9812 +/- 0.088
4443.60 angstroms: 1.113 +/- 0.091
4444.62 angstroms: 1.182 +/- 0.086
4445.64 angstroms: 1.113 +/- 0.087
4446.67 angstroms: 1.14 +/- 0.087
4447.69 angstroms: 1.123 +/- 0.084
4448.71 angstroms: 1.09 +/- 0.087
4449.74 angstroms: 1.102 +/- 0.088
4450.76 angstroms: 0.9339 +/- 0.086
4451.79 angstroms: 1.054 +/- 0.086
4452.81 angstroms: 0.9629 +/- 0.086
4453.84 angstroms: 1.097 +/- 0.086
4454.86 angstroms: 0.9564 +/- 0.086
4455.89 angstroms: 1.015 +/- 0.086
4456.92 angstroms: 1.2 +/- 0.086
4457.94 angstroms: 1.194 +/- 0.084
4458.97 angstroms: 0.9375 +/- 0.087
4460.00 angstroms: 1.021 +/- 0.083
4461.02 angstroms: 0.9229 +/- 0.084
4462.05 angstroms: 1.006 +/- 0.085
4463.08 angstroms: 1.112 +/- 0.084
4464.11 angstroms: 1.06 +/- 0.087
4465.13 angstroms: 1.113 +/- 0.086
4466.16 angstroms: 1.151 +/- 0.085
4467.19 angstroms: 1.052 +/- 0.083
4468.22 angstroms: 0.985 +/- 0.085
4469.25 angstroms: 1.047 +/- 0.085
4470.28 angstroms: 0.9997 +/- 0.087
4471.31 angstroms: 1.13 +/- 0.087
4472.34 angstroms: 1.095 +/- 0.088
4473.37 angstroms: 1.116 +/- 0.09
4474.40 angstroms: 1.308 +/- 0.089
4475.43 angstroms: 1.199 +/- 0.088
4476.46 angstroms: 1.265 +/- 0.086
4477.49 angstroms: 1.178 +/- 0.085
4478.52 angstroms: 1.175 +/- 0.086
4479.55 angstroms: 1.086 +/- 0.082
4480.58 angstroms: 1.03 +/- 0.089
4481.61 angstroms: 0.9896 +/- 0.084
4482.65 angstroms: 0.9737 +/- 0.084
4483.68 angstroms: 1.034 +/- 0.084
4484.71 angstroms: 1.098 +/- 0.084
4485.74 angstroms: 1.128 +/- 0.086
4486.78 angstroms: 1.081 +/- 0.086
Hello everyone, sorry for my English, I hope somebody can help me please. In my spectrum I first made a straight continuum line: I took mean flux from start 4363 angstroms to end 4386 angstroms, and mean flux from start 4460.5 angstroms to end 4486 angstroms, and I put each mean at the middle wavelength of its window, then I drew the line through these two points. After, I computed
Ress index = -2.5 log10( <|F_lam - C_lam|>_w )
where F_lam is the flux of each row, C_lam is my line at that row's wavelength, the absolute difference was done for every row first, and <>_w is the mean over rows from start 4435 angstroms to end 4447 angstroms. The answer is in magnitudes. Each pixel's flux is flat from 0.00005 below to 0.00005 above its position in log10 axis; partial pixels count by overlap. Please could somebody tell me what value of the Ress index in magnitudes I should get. 2.77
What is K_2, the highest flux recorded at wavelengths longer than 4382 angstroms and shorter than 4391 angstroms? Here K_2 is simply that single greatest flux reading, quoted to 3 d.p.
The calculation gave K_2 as 1.127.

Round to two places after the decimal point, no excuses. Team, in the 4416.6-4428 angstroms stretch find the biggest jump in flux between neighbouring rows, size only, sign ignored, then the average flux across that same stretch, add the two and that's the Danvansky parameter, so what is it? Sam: 1.30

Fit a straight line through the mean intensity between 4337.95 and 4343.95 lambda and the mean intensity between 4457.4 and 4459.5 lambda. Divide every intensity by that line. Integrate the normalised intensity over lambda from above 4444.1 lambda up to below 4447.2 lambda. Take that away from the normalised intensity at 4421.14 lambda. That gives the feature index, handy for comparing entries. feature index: -2.3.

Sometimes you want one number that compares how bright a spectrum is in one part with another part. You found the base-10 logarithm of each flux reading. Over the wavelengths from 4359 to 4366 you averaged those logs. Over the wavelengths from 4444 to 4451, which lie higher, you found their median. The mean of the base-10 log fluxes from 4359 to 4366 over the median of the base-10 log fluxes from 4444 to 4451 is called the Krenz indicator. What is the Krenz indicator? 0.8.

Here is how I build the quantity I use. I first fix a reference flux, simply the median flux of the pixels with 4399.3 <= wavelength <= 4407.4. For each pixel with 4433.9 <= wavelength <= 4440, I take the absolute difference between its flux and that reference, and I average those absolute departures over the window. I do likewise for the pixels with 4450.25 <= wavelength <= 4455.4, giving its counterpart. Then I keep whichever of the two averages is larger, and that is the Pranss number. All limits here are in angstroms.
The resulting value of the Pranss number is 0.10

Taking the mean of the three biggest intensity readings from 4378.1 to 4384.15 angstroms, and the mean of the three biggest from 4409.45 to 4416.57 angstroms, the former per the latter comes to 0.98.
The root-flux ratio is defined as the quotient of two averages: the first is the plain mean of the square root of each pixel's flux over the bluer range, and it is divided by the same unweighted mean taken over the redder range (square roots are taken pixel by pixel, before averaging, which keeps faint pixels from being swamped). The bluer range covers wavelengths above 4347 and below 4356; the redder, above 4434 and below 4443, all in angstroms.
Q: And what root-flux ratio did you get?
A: 0.99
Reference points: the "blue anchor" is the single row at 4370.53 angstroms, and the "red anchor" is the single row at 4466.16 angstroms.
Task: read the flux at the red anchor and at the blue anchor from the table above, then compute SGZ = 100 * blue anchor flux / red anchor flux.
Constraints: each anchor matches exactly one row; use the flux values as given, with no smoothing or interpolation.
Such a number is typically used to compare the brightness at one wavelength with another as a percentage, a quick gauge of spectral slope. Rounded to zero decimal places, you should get 86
